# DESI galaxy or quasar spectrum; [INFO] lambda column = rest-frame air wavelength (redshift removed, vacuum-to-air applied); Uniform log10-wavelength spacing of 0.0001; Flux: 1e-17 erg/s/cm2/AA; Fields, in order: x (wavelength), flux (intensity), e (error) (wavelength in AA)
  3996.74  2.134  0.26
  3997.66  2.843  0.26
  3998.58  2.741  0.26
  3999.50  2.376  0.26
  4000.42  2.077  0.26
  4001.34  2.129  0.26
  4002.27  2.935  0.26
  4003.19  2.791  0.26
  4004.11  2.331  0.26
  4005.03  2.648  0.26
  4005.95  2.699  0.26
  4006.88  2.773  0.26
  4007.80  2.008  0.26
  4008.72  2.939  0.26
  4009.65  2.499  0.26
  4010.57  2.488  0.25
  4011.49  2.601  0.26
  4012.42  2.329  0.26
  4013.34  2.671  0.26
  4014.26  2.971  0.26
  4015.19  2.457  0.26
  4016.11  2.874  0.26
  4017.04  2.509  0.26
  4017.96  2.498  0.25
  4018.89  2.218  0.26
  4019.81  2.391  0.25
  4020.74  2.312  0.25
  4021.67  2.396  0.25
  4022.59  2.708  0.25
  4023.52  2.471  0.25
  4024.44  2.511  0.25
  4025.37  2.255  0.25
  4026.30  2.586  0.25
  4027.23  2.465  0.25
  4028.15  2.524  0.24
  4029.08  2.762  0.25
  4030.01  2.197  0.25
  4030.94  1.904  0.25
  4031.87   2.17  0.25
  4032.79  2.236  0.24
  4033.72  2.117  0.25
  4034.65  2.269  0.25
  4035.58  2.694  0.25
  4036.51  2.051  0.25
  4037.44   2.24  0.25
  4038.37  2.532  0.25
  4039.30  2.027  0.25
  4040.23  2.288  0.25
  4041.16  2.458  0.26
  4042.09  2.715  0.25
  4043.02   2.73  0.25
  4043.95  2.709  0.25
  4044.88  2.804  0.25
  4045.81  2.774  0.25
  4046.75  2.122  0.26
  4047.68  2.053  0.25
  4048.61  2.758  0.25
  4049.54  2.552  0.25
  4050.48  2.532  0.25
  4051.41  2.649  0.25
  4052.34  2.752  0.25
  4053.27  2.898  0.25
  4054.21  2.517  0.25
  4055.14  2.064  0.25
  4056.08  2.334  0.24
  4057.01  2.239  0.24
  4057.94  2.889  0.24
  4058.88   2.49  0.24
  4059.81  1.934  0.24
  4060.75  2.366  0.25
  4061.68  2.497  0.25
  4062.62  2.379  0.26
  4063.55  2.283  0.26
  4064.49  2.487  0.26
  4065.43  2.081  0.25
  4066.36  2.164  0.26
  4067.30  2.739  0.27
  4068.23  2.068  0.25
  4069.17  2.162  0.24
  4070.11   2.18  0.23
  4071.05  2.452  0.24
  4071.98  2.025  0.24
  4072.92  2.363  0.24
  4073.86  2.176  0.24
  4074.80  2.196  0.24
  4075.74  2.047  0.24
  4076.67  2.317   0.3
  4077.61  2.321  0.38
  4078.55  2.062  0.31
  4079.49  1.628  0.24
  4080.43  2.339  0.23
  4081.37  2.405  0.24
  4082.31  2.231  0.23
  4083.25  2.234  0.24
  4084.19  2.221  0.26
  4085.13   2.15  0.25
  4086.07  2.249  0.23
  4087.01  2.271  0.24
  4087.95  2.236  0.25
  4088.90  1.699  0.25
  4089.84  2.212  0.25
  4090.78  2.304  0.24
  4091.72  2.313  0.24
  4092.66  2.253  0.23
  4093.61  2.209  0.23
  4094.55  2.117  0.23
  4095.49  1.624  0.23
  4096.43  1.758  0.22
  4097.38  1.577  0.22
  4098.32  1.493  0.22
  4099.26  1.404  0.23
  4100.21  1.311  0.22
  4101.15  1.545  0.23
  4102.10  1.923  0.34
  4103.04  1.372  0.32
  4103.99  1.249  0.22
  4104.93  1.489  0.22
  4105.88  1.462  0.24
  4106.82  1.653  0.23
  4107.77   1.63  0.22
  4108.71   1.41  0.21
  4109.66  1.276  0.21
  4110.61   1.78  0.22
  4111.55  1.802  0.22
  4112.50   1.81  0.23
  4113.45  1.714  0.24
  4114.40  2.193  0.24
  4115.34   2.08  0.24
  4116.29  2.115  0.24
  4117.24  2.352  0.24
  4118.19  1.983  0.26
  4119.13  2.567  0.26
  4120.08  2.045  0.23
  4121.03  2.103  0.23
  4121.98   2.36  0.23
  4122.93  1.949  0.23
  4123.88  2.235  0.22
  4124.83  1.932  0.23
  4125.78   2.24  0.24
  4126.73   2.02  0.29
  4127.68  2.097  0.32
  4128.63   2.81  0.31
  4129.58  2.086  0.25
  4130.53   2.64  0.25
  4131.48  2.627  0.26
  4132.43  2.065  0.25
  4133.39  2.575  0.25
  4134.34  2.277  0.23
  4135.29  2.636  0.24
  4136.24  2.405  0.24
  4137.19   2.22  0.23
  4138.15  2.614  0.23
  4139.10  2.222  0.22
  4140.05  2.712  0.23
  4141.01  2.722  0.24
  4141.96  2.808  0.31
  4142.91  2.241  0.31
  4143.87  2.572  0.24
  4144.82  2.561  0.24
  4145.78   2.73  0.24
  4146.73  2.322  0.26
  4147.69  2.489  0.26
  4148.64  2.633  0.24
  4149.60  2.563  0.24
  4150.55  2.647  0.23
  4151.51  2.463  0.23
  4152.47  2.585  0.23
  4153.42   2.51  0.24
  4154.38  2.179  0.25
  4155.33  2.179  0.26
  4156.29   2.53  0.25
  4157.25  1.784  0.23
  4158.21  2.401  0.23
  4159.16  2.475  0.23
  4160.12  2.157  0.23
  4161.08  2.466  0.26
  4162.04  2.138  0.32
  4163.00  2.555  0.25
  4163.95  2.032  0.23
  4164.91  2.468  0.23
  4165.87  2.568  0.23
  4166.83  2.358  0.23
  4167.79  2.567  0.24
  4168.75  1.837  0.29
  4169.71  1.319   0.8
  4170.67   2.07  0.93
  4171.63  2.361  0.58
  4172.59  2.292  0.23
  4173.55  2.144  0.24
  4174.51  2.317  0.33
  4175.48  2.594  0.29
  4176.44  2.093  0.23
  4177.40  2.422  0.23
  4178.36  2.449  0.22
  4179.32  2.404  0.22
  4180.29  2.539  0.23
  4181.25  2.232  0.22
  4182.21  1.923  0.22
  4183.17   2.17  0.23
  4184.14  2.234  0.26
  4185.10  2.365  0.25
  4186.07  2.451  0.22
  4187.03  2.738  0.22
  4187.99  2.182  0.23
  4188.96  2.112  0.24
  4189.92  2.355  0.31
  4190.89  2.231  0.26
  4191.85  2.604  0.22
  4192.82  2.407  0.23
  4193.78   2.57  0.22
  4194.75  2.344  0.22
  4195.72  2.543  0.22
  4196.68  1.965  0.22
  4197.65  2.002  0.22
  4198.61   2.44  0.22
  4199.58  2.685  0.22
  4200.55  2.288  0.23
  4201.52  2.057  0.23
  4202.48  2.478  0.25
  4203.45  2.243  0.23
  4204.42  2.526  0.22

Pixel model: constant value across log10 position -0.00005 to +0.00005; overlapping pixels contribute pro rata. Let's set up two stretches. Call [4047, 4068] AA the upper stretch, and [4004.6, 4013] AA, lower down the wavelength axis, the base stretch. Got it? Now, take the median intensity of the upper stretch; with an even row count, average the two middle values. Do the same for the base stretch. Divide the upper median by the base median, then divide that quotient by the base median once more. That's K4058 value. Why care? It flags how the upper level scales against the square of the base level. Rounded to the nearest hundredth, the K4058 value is 0.37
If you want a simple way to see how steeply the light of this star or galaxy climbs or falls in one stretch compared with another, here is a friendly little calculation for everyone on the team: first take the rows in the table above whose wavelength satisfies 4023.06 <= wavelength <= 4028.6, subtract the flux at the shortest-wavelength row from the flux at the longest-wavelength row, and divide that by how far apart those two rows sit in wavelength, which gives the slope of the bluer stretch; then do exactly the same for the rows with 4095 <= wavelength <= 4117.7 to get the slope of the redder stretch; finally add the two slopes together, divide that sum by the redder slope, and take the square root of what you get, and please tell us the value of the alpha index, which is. 1.16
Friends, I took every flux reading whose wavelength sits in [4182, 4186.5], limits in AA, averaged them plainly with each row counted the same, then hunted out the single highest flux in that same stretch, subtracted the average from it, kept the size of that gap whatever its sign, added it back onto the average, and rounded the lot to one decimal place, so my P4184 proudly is 2.5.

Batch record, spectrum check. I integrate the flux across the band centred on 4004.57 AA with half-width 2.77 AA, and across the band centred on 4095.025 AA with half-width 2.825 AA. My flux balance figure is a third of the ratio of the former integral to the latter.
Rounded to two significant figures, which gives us 0.46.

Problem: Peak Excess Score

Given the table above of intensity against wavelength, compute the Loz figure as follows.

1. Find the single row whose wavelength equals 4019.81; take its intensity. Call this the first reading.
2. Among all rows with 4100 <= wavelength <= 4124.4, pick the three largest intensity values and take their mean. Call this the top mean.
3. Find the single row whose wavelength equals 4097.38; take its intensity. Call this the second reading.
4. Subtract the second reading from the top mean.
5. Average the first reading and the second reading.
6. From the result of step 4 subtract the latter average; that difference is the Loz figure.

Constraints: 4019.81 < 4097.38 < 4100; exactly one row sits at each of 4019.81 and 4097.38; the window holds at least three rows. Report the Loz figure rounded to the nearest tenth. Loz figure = -1.1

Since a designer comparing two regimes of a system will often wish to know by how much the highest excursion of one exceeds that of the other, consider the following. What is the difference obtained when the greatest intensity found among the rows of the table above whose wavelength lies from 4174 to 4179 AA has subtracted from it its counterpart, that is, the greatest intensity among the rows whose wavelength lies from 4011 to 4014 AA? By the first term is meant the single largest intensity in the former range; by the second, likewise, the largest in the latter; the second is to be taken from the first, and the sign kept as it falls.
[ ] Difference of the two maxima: -0.08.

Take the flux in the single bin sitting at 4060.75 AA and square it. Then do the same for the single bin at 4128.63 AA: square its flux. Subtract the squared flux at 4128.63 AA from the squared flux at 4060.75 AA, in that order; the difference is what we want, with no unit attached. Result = -2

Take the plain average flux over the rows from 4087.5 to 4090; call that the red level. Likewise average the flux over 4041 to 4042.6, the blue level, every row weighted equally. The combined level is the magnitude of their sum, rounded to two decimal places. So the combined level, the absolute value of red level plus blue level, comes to 4.64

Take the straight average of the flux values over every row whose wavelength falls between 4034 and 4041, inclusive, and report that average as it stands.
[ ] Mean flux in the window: 2.30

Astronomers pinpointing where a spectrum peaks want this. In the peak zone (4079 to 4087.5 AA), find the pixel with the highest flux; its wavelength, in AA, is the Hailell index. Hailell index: 4081.37 AA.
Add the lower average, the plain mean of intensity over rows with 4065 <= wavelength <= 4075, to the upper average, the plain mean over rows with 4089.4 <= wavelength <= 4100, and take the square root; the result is 2.04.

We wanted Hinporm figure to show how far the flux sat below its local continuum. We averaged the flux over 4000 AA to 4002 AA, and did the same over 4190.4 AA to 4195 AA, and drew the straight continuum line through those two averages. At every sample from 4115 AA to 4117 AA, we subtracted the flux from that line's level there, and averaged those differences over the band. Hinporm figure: 0.20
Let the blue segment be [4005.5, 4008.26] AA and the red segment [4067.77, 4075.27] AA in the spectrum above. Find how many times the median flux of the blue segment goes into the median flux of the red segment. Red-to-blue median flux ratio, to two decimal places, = 0.81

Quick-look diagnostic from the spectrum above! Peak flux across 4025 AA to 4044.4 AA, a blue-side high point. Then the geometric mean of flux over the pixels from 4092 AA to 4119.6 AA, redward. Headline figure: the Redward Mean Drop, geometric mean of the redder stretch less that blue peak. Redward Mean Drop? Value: -1.0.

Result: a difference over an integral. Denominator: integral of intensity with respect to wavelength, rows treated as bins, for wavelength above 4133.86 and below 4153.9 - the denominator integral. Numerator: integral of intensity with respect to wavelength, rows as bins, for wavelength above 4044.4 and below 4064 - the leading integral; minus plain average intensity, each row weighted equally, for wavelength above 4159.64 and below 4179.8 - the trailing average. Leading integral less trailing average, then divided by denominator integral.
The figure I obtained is 0.91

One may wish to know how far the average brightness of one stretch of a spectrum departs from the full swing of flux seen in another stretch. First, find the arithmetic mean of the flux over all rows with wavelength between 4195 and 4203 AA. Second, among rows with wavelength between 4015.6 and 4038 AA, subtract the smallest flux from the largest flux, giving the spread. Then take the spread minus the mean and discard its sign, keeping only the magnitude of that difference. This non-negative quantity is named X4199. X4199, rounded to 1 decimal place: 1.3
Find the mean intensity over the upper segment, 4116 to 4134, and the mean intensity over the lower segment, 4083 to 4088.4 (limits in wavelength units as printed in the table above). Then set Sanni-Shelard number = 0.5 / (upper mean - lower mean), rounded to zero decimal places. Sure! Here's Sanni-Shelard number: 19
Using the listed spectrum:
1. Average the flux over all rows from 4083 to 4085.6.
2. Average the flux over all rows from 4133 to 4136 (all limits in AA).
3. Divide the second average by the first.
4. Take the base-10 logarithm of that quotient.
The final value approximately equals 0.054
